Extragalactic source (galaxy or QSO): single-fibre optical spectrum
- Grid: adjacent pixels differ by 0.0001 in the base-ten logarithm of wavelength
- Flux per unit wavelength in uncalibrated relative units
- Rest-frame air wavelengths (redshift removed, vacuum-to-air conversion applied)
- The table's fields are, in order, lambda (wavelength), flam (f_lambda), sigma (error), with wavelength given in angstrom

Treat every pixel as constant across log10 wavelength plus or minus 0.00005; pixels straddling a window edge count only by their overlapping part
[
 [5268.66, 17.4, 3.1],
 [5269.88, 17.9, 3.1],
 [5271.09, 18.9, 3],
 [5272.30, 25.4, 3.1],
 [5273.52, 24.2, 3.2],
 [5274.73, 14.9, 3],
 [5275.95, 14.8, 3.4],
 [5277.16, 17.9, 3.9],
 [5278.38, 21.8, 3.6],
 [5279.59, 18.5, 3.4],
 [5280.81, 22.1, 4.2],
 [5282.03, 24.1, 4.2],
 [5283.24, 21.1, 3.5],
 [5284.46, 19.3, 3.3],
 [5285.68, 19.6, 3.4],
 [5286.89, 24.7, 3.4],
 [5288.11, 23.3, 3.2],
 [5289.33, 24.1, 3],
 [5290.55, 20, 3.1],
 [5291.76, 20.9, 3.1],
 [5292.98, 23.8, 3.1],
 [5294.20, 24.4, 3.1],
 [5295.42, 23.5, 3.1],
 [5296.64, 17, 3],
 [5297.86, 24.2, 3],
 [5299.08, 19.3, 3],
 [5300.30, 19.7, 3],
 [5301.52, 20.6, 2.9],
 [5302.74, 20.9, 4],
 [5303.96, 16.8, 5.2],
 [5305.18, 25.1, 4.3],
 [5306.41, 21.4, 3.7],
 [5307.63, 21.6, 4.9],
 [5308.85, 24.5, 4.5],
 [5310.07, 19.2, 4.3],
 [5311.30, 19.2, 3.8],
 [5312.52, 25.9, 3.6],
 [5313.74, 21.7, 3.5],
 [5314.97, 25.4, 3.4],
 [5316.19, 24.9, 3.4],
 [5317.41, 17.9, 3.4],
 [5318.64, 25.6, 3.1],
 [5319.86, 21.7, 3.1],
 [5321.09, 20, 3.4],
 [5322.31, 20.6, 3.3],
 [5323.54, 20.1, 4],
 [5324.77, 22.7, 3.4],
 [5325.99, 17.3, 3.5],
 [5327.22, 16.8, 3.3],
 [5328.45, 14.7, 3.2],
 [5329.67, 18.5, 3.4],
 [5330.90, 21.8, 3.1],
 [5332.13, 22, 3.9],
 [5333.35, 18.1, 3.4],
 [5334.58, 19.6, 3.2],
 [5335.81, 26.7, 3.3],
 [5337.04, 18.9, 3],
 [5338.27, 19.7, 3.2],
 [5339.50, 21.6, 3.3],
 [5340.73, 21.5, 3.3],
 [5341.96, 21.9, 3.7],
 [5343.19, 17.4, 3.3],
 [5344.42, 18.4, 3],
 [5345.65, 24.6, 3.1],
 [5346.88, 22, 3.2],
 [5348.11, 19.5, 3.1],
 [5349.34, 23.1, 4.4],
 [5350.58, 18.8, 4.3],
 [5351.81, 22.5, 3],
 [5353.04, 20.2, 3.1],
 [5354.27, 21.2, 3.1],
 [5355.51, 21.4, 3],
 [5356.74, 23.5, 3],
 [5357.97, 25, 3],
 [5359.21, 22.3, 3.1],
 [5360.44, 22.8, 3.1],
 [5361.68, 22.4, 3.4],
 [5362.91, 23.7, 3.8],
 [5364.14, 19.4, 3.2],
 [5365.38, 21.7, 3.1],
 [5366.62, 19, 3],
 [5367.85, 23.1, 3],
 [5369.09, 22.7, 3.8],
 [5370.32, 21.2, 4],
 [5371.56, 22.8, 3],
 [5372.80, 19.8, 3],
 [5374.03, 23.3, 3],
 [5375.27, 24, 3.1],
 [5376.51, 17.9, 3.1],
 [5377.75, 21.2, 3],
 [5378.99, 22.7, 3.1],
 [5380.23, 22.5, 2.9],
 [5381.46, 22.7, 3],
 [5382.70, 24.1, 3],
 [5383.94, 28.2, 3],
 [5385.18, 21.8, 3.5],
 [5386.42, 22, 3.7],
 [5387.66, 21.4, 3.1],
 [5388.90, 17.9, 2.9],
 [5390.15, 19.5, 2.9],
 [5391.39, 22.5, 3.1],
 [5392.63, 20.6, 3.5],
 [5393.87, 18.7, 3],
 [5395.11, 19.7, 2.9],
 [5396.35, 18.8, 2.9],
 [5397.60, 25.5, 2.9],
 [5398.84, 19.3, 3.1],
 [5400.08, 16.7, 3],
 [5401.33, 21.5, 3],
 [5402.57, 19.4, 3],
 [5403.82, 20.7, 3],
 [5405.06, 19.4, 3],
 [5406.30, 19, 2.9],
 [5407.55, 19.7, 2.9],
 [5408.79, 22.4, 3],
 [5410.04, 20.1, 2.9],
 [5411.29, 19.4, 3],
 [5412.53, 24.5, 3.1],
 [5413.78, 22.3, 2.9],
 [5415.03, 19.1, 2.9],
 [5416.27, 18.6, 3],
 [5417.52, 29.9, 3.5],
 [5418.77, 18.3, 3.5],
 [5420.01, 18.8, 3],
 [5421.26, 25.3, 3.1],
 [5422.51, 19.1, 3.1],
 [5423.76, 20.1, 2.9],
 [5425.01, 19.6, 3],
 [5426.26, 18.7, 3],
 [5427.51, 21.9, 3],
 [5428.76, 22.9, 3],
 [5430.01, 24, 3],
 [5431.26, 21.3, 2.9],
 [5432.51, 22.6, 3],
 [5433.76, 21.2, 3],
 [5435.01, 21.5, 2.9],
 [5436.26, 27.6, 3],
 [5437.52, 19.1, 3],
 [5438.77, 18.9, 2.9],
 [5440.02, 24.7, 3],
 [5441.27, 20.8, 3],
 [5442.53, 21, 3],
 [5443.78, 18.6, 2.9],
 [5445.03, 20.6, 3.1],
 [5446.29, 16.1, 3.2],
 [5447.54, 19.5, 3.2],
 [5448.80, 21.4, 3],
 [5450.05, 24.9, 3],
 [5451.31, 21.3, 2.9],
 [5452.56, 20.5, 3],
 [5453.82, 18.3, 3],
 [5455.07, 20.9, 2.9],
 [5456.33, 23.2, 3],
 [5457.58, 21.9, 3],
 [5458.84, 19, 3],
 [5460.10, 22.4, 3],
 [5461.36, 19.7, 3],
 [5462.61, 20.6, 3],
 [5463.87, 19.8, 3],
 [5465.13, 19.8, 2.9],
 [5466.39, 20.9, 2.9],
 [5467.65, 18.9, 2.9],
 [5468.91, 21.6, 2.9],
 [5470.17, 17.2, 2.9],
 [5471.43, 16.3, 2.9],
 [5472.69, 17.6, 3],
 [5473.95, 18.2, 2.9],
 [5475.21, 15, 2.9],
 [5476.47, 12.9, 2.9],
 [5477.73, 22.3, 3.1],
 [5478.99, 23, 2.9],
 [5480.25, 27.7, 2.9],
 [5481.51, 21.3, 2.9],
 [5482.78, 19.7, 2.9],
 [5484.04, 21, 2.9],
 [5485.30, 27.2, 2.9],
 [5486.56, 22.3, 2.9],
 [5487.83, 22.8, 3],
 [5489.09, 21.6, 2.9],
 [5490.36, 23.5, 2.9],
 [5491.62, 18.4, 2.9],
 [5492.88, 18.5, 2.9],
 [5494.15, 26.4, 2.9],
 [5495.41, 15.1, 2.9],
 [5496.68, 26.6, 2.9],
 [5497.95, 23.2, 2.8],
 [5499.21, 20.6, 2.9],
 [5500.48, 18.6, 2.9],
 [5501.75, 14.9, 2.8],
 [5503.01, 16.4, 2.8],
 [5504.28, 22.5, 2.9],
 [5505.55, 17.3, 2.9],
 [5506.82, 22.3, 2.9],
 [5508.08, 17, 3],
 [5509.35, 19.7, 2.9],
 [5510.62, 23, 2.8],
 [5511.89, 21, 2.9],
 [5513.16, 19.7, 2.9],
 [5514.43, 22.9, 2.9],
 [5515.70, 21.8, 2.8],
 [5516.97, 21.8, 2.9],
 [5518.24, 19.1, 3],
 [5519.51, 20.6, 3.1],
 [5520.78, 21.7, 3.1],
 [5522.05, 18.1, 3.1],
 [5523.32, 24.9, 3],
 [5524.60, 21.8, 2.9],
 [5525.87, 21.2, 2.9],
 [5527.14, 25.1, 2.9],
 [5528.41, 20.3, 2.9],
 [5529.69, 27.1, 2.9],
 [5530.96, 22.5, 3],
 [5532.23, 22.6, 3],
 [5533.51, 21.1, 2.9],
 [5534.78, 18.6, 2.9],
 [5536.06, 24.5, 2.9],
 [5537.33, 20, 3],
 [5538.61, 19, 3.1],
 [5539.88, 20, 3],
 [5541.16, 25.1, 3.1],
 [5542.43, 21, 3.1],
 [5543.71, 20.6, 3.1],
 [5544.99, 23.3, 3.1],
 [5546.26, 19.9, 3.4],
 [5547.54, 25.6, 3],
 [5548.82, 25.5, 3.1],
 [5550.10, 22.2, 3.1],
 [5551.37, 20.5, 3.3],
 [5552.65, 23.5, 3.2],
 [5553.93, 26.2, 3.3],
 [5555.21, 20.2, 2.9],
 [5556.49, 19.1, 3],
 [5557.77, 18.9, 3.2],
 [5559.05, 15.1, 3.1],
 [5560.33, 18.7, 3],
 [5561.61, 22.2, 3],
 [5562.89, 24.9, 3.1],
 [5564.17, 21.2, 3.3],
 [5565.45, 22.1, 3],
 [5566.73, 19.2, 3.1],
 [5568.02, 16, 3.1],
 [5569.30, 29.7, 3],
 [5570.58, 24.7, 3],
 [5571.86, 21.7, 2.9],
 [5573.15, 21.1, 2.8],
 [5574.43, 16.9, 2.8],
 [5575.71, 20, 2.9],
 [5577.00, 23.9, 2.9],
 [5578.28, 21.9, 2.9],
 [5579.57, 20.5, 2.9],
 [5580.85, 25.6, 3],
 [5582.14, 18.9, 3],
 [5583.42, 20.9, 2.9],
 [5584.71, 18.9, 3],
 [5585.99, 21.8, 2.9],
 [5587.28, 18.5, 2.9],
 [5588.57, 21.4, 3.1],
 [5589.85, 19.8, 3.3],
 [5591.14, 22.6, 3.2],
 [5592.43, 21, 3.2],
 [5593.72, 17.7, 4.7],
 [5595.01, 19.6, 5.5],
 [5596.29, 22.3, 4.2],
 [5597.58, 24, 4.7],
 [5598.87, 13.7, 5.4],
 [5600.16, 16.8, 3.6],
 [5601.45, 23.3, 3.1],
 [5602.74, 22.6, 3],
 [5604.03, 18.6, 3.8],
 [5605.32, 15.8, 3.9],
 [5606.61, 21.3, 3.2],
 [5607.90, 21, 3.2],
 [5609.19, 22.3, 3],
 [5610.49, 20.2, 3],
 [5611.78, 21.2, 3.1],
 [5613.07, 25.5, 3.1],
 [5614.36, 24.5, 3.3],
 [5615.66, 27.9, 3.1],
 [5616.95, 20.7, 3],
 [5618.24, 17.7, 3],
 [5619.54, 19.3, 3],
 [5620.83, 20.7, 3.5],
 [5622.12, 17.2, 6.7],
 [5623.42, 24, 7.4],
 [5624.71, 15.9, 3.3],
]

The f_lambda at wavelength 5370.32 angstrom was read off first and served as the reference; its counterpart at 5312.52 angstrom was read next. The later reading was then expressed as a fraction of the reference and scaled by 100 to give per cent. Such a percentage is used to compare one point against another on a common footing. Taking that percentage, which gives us 122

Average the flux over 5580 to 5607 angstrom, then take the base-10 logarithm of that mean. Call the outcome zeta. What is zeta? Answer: 1.31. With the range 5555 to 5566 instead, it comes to 1.31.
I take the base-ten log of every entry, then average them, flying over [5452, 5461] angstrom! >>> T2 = 1.32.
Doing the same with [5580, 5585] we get 1.32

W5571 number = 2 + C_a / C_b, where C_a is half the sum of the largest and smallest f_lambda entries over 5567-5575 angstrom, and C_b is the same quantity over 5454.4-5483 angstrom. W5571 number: 3.13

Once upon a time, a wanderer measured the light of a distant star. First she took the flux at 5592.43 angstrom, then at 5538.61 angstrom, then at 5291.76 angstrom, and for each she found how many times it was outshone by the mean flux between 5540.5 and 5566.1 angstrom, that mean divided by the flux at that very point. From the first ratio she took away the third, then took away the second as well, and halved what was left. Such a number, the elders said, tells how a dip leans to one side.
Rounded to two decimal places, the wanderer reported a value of -0.58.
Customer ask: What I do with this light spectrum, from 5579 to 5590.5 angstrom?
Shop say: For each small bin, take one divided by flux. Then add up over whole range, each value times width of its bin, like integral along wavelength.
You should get 0.56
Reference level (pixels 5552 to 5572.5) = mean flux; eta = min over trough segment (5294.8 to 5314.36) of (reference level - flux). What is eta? -4.4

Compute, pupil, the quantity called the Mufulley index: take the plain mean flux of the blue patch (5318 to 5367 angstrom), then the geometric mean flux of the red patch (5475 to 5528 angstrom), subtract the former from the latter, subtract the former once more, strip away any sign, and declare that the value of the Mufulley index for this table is 21.3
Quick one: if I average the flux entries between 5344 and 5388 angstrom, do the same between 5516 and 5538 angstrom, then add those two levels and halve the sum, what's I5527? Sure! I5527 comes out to 21.9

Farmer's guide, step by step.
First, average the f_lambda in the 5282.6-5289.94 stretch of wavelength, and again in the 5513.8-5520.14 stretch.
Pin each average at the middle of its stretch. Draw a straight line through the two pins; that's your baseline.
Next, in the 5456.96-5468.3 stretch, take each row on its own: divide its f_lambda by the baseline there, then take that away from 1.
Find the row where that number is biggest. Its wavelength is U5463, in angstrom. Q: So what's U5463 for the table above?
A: 5467.65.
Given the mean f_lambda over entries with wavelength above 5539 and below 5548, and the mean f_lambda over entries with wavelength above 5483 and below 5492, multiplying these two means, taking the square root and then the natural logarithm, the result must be 3.10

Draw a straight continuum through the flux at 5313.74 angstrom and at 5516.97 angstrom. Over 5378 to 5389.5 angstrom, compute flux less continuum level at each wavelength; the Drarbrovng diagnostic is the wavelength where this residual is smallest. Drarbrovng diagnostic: 5388.90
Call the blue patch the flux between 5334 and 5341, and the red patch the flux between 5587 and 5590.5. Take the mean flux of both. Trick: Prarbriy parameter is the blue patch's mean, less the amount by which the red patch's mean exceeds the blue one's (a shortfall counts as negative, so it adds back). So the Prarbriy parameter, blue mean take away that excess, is 23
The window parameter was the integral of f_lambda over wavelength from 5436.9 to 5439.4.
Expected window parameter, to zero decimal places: 48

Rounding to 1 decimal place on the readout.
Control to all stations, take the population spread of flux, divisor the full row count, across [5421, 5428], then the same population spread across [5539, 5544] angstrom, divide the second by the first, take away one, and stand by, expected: -0.1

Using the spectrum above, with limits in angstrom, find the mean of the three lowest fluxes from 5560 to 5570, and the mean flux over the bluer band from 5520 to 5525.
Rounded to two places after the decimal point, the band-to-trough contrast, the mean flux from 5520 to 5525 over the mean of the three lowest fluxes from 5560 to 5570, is 1.20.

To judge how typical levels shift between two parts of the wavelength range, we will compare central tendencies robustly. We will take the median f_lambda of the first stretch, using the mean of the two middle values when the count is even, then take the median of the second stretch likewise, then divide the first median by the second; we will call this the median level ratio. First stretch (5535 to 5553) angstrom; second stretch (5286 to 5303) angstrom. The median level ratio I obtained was 0.98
